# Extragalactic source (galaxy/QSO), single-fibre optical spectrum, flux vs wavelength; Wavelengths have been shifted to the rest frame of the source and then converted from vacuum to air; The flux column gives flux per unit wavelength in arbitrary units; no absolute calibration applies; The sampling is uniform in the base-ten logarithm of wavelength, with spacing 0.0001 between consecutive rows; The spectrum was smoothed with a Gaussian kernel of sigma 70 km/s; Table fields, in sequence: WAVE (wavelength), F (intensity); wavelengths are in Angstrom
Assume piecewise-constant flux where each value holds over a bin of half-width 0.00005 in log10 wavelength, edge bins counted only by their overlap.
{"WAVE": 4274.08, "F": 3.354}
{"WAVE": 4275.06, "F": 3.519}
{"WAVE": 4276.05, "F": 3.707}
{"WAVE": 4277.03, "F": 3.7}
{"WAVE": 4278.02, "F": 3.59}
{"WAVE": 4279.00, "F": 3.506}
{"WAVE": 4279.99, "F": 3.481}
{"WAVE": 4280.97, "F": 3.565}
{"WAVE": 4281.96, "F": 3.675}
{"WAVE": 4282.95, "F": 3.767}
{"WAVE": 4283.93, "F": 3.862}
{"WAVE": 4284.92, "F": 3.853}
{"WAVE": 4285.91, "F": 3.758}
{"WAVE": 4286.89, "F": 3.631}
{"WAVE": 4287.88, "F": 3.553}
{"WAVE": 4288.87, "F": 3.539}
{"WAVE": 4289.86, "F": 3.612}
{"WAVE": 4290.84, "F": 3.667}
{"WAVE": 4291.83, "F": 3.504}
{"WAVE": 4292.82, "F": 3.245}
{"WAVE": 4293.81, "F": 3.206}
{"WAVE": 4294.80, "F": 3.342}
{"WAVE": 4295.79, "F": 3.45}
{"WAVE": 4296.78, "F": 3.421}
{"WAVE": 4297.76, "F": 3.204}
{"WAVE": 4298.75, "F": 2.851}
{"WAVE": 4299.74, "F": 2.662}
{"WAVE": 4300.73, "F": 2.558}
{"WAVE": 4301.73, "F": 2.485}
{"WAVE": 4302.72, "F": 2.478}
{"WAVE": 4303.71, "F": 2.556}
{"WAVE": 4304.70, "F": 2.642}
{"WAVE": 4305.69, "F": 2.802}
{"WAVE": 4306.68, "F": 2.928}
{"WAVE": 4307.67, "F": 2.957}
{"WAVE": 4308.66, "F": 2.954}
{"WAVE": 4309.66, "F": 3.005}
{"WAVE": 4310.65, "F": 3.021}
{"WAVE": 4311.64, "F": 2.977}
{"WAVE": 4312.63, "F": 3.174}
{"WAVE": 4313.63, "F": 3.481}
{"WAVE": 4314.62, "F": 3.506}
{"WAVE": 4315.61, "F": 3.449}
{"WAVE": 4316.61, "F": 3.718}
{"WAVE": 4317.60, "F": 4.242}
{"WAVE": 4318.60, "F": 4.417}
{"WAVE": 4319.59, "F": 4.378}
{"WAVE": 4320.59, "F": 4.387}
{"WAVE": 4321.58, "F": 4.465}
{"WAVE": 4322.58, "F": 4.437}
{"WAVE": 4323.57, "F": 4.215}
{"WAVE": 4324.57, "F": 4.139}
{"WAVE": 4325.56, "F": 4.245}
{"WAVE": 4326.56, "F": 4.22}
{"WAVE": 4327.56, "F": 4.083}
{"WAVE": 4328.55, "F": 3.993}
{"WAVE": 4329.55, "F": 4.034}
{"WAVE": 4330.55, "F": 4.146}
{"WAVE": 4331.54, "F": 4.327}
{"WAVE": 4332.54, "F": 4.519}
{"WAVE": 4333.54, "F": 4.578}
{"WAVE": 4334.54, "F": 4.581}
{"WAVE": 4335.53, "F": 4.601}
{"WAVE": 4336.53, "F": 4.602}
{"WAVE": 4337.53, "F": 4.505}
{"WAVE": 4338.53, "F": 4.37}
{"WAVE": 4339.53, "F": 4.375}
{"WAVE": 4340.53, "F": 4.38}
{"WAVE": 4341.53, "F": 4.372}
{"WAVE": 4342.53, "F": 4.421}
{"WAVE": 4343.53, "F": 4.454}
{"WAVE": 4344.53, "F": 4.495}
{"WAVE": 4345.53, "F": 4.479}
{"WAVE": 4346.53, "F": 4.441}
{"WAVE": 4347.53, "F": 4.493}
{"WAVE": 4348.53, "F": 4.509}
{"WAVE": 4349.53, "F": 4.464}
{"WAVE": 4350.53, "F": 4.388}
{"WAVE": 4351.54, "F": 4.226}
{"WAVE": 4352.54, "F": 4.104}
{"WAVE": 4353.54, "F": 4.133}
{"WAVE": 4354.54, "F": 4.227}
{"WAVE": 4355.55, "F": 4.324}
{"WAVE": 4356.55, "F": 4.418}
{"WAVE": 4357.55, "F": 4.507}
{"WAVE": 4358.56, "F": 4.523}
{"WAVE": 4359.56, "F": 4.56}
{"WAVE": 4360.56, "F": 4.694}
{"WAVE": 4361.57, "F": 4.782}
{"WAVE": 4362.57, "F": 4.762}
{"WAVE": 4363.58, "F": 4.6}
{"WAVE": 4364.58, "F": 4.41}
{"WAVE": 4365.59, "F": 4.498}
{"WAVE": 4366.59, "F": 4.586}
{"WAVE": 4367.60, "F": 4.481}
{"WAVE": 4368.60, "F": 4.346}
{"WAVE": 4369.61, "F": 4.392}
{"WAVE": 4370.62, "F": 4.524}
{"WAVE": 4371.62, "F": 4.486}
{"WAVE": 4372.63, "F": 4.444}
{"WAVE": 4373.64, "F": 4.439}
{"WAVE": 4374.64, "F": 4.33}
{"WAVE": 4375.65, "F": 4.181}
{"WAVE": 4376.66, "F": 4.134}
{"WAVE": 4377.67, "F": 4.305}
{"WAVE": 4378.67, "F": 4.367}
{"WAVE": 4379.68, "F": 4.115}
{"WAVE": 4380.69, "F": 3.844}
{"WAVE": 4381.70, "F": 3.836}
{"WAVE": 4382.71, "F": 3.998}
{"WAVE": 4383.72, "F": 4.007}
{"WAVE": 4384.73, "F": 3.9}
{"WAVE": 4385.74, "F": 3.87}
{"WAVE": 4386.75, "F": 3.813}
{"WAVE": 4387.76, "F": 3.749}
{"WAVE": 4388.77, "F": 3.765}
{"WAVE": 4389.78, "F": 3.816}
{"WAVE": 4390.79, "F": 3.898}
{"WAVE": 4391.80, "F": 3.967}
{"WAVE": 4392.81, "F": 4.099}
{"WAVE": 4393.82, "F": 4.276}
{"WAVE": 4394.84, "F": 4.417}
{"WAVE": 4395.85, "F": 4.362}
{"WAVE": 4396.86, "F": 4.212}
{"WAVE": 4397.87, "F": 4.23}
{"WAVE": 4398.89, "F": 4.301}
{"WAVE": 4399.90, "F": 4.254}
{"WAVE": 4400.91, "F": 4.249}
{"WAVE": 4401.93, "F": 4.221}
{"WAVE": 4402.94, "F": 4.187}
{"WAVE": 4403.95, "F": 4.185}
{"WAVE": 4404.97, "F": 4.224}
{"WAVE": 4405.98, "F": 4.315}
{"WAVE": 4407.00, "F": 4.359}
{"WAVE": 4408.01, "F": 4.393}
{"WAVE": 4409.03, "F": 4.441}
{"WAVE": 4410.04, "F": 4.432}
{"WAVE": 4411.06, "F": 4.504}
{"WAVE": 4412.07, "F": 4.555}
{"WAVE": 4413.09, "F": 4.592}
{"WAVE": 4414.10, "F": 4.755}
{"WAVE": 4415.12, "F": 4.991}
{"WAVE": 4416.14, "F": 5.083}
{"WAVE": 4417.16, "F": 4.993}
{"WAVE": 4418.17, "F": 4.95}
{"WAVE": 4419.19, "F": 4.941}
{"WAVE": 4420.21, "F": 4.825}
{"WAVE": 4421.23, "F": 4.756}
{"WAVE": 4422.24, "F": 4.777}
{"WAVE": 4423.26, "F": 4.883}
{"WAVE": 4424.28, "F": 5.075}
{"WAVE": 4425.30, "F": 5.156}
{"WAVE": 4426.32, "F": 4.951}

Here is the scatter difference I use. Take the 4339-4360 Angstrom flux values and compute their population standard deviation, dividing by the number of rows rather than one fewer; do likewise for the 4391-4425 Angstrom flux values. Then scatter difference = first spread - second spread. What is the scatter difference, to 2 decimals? -0.19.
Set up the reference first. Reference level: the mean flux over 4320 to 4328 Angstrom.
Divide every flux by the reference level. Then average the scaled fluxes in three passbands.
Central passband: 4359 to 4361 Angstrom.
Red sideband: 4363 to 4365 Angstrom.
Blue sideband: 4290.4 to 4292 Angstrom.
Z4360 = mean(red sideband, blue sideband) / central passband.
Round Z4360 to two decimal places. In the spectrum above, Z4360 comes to 0.87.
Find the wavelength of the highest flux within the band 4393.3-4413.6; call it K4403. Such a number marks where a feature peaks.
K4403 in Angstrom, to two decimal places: 4413.09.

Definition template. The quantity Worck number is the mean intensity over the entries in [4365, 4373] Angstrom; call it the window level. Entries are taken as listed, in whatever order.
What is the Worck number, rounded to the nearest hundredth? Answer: 4.47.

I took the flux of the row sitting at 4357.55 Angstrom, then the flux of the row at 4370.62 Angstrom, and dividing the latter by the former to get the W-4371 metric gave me 1.00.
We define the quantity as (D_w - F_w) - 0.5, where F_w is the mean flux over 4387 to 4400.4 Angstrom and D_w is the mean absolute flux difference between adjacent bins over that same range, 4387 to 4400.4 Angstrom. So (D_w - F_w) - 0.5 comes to -4.5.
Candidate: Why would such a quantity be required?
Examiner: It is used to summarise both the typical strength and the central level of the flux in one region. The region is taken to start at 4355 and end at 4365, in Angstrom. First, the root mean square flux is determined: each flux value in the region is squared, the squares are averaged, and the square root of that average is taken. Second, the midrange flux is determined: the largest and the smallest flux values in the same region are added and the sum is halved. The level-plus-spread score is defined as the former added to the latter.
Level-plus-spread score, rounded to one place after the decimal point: 9.1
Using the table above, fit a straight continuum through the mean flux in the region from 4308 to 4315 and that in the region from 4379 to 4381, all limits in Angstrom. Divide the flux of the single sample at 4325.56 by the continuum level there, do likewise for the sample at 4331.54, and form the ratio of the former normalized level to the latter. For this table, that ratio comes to 1.00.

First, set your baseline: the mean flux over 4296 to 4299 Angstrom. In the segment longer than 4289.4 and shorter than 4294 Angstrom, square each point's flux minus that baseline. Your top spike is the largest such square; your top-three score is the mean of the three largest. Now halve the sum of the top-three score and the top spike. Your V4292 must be 0.2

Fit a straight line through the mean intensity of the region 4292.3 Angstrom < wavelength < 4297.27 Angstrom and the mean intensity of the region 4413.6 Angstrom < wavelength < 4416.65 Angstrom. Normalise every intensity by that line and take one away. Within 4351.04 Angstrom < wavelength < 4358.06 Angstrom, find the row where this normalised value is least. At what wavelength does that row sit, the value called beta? 4352.54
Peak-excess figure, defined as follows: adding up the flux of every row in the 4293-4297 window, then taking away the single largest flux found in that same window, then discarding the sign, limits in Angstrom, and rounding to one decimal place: 10.0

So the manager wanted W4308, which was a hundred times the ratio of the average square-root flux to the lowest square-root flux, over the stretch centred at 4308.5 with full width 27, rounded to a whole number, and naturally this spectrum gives 114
